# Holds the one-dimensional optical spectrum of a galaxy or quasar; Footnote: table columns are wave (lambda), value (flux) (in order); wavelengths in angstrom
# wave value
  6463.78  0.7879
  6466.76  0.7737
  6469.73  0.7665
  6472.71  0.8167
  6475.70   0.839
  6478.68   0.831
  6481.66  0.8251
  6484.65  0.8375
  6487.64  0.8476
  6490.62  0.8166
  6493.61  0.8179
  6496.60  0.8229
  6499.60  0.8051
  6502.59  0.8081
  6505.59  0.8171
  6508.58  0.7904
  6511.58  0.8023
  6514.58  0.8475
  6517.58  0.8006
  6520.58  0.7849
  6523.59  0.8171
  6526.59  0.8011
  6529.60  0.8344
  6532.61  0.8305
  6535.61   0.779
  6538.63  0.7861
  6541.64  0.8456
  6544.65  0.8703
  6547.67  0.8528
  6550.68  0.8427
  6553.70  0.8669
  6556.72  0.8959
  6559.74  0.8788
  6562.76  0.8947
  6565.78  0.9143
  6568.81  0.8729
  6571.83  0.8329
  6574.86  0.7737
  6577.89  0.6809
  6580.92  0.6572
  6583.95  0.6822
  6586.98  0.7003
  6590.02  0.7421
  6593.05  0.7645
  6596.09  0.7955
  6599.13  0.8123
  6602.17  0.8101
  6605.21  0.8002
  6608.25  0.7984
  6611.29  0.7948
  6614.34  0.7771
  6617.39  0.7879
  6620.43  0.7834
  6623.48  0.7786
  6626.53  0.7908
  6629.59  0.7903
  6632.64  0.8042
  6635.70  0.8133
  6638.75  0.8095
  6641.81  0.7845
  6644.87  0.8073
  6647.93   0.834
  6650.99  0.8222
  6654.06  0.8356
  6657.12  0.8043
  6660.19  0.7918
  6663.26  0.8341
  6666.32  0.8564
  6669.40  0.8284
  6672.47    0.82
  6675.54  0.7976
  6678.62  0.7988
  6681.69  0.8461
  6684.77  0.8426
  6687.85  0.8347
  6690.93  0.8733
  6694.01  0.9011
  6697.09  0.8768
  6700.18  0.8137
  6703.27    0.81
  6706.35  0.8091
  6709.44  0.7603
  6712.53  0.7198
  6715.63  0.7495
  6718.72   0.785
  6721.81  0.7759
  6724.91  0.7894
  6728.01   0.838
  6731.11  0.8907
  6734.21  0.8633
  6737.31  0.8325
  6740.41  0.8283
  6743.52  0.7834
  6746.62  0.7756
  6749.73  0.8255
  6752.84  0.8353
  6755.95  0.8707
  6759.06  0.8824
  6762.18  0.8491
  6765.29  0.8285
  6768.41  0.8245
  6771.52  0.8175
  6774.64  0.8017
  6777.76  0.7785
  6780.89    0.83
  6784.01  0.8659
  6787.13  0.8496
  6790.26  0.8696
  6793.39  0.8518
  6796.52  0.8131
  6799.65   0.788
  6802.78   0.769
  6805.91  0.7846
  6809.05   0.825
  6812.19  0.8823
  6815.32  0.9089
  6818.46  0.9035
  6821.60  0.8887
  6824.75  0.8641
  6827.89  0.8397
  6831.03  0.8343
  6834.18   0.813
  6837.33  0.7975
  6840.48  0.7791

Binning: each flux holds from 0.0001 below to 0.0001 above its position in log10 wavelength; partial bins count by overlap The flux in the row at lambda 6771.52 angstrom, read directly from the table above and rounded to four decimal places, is 0.8175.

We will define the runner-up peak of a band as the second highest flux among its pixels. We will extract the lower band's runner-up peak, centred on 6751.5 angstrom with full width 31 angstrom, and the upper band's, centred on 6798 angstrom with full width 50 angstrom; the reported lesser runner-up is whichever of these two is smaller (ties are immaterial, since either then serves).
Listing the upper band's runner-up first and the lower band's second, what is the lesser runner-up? 0.871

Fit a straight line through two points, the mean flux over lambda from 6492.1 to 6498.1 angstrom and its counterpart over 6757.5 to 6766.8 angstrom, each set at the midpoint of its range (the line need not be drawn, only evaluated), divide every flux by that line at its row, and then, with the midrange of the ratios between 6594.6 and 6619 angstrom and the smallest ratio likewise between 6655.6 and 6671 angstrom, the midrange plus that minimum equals 1.89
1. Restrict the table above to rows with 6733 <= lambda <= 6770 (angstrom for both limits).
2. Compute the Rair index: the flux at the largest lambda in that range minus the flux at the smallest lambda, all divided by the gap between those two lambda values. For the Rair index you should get -0.0011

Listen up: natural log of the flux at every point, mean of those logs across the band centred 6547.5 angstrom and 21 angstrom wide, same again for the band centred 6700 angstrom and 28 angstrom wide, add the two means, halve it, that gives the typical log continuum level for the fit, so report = -0.180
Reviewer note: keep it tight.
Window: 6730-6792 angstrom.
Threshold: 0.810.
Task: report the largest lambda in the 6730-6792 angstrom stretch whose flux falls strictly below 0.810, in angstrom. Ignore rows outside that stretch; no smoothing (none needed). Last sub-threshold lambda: 6777.76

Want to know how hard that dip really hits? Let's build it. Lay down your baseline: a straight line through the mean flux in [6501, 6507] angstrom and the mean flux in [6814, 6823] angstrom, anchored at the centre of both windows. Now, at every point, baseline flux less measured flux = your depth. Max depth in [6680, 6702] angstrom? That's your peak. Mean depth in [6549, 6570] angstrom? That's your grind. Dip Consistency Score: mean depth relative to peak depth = -1.0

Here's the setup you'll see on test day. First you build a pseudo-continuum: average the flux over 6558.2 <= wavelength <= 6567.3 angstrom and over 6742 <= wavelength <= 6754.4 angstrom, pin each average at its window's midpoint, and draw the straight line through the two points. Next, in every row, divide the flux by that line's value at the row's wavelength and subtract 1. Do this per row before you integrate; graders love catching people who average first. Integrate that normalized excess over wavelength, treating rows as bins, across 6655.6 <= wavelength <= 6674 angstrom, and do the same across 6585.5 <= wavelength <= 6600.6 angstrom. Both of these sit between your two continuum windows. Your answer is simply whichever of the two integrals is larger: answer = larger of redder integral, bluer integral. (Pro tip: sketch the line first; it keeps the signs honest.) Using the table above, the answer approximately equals -0.51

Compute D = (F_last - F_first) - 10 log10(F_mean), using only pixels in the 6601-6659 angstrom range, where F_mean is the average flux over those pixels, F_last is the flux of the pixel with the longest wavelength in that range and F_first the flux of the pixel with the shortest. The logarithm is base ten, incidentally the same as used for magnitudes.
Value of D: 0.96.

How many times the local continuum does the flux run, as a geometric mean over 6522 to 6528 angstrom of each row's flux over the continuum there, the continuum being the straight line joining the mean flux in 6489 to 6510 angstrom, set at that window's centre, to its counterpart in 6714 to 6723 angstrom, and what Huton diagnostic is 1.003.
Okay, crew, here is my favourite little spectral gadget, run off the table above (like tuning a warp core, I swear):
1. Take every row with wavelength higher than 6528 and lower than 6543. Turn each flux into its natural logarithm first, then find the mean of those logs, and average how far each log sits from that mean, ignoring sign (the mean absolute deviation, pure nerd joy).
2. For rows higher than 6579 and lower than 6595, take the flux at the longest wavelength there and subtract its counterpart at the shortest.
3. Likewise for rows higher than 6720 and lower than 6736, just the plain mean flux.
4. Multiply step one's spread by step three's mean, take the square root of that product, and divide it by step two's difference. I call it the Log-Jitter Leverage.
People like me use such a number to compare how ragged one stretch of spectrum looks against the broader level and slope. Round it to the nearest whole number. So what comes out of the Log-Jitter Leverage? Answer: 2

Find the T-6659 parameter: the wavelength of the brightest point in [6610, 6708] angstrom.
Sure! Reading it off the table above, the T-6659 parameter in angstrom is 6694.01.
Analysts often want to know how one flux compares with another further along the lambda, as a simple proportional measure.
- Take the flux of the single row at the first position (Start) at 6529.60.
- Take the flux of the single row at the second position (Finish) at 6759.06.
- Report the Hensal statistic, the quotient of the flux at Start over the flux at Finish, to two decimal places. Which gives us 0.95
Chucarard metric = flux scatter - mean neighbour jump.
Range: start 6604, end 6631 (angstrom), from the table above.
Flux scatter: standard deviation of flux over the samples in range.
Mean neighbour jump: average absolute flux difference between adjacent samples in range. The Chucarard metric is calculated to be 0.001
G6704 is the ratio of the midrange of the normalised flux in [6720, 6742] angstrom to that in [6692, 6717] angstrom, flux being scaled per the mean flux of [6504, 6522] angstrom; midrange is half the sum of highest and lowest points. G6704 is 1.03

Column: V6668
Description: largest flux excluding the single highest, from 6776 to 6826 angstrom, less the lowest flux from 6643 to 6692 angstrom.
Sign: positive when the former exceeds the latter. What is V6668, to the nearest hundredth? 0.11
